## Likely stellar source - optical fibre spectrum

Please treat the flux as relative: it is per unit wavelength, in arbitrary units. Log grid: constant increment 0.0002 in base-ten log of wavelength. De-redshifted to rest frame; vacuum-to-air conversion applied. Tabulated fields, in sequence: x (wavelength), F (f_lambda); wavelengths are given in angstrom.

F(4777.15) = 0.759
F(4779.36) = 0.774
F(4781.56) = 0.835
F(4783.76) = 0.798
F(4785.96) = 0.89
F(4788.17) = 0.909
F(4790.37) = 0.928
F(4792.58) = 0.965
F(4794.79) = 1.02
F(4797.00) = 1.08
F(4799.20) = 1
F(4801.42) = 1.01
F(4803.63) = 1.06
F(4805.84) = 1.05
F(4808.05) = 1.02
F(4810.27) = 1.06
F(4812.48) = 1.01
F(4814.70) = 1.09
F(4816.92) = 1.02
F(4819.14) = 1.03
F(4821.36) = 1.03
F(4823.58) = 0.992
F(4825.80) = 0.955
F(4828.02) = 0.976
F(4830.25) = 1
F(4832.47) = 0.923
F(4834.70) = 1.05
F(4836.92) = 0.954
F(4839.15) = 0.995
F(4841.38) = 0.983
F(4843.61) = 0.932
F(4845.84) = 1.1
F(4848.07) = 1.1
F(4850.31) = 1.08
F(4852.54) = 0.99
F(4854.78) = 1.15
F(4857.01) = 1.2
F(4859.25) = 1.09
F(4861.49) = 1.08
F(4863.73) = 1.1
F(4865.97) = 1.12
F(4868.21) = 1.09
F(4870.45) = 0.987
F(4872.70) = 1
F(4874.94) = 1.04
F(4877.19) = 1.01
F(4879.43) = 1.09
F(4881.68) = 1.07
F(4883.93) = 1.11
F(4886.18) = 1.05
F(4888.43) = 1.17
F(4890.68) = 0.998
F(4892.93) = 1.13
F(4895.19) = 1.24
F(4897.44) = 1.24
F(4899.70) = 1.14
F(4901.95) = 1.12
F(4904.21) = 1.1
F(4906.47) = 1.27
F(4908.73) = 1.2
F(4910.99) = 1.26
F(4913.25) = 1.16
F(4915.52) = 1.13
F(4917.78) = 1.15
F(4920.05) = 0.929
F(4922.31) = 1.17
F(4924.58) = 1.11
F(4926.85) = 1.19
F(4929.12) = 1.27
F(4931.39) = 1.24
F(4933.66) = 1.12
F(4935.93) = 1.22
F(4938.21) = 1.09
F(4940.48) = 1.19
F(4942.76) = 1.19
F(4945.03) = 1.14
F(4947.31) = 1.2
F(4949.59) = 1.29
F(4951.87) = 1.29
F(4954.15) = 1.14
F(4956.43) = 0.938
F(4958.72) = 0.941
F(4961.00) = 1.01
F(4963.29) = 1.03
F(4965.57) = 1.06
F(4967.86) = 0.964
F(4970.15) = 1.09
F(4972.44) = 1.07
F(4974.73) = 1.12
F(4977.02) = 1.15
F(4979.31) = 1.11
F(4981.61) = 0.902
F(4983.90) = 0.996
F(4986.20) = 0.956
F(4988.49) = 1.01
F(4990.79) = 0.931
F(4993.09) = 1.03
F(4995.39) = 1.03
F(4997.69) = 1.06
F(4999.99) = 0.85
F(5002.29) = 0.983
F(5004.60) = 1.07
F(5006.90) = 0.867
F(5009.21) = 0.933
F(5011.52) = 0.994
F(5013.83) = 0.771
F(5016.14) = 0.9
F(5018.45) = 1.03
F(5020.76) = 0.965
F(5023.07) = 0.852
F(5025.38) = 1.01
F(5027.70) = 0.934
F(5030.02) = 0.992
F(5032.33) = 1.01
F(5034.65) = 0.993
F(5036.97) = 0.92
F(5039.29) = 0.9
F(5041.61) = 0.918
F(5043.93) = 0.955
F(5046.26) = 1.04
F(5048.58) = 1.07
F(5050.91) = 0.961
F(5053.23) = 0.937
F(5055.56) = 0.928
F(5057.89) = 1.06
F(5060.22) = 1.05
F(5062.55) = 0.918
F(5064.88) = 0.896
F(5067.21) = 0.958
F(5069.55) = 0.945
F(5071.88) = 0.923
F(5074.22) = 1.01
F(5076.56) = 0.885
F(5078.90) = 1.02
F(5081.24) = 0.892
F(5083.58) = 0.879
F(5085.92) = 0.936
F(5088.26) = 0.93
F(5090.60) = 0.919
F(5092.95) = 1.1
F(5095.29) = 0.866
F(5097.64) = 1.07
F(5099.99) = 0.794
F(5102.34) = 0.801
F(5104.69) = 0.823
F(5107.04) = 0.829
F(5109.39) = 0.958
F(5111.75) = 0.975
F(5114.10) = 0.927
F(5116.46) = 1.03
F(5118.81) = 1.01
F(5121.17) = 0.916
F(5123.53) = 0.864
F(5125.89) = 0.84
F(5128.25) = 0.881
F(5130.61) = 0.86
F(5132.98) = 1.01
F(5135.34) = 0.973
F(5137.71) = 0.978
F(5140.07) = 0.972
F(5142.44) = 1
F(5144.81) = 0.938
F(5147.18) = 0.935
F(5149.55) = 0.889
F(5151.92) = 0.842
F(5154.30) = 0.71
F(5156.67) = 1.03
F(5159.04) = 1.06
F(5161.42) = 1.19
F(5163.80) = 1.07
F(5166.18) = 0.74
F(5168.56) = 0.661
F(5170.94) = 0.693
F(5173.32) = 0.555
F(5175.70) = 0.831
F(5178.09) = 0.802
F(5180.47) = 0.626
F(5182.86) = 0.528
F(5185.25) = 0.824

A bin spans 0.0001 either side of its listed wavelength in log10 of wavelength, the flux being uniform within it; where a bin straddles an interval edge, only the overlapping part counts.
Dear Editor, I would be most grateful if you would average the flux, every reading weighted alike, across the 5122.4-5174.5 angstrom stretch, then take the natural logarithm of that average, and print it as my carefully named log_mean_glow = -0.11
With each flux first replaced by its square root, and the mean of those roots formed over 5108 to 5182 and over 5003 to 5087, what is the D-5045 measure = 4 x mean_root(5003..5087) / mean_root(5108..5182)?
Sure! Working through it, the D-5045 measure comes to 4.14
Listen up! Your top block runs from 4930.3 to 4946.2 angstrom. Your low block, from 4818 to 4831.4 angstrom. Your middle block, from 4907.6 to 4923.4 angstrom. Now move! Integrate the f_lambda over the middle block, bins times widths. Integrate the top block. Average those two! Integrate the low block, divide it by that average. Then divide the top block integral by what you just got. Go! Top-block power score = 26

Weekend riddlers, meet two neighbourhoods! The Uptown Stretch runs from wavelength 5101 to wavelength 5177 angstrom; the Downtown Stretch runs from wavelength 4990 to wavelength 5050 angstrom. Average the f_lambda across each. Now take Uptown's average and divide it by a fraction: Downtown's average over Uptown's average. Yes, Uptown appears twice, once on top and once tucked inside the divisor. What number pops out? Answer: 0.84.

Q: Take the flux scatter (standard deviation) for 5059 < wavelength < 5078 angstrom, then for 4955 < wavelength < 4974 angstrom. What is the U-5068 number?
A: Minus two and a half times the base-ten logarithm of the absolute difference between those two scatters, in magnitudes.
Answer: 6.4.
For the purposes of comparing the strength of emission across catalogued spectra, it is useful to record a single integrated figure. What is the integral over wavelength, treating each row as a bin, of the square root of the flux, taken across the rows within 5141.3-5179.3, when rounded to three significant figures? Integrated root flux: 35.3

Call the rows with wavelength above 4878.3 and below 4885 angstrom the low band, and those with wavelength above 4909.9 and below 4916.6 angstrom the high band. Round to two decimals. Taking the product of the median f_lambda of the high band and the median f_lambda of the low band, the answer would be 1.26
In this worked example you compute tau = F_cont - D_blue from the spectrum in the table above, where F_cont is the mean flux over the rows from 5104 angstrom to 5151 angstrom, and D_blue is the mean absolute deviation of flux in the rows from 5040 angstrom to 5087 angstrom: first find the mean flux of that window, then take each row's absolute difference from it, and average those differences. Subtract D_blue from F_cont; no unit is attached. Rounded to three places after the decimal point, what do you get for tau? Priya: 0.881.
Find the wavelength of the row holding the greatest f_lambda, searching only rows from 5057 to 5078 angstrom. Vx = 5057.89 angstrom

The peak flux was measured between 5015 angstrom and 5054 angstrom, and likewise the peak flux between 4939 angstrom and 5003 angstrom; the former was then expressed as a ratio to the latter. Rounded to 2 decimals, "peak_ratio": 0.83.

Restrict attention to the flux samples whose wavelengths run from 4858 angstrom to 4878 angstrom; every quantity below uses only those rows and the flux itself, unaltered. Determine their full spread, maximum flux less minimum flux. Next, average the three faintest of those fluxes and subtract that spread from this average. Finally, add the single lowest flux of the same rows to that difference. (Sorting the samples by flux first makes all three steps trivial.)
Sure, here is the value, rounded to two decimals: 1.85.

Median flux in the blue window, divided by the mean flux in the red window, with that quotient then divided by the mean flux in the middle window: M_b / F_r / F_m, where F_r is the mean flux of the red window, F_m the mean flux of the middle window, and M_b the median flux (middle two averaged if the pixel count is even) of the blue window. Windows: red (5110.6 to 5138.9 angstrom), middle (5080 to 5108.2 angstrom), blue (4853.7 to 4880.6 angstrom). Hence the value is 1.3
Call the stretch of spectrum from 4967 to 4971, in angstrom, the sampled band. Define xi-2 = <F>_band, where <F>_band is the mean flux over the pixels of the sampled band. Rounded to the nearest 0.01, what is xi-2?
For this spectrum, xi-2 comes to 1.03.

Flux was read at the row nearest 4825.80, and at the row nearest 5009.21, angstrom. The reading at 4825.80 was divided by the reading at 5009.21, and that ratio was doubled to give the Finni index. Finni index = 2.05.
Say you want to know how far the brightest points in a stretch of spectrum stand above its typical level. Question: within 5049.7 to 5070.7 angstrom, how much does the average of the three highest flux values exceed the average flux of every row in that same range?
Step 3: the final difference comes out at 0.062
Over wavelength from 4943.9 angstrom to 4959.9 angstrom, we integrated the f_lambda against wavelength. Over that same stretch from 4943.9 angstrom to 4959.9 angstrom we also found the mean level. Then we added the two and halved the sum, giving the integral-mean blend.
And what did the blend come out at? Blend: 9.6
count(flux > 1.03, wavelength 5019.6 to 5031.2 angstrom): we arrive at 0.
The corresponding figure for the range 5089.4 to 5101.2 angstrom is 2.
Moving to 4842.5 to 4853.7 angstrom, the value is 3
